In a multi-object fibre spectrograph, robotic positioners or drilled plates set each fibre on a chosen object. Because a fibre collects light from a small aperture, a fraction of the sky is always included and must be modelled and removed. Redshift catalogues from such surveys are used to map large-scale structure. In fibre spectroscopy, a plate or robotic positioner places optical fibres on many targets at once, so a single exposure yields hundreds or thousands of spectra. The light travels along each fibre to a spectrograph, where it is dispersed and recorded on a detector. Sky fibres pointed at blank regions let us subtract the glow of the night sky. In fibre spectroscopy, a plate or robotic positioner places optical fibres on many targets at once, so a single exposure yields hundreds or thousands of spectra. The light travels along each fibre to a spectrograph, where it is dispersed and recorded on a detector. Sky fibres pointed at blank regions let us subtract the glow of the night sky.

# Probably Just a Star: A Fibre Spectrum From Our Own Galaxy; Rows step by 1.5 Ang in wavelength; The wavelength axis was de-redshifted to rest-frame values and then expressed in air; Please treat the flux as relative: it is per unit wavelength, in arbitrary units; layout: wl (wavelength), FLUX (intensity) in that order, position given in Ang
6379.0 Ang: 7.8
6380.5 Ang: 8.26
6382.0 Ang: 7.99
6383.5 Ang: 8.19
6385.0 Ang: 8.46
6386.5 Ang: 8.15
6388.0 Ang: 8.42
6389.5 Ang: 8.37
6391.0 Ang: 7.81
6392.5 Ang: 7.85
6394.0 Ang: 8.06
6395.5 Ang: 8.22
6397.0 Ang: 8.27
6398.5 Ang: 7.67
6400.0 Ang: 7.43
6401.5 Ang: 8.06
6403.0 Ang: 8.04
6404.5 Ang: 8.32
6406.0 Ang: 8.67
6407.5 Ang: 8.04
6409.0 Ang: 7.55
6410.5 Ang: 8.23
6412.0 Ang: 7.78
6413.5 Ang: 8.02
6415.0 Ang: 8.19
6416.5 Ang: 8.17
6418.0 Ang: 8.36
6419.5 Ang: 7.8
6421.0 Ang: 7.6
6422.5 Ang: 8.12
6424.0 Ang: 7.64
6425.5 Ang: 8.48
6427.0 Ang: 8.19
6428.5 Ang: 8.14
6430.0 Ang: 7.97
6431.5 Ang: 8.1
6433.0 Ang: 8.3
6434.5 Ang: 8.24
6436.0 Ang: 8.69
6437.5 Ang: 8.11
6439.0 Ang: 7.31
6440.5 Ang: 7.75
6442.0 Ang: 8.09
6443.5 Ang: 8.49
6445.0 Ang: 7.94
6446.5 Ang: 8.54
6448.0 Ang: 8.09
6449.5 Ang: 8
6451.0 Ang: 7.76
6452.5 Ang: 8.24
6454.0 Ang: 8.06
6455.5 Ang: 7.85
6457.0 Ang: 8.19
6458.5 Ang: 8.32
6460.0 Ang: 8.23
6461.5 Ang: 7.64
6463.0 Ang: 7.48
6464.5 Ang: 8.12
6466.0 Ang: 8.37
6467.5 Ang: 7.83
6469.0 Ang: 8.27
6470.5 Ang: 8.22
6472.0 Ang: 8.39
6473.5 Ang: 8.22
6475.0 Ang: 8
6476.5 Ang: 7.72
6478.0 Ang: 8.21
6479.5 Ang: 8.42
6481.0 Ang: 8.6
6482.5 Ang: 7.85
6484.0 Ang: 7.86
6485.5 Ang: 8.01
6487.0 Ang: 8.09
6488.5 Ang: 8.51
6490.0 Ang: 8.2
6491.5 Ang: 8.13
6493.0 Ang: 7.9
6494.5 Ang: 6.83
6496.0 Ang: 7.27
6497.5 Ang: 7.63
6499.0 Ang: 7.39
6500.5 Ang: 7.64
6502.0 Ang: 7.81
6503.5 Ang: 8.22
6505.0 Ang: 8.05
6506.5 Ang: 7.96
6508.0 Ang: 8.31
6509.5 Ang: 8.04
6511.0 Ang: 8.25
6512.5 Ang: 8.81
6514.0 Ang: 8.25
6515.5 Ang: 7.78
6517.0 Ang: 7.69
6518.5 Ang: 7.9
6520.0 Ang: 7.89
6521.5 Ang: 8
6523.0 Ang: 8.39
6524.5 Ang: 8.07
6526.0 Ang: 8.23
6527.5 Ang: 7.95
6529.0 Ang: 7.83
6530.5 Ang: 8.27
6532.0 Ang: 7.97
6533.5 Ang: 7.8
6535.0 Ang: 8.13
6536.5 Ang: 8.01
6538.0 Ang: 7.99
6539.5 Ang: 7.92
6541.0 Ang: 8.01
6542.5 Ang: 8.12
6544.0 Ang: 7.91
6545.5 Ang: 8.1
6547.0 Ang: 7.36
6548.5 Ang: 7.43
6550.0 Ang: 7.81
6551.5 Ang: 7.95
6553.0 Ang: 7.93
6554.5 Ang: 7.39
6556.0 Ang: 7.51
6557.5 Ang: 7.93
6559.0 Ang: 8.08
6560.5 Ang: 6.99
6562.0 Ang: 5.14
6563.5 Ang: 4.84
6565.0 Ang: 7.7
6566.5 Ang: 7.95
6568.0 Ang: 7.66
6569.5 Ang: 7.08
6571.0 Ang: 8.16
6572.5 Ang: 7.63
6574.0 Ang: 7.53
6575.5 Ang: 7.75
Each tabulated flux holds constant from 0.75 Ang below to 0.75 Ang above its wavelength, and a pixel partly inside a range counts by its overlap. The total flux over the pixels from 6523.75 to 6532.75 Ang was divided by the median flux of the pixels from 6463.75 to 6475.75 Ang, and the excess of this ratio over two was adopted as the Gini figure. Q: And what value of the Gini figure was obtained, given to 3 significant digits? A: 3.88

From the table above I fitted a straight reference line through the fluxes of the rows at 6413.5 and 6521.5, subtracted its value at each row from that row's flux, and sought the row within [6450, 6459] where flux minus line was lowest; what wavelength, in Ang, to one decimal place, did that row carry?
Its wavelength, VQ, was 6451.0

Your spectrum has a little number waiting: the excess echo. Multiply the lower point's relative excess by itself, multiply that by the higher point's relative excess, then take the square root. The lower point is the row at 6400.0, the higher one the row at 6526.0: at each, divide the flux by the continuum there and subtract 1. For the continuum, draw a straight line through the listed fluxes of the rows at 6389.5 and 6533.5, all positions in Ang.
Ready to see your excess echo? 0.0244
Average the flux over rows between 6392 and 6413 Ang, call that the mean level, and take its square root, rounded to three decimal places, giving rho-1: 2.831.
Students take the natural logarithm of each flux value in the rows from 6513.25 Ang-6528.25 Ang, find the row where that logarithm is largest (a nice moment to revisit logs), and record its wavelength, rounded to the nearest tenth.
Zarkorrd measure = 6523.0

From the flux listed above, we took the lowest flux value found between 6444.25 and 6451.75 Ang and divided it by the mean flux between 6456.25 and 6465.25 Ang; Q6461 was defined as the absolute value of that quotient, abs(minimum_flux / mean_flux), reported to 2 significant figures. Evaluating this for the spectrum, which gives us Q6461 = 0.97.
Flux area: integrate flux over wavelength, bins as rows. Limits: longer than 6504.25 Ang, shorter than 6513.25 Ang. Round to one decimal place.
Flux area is 74.1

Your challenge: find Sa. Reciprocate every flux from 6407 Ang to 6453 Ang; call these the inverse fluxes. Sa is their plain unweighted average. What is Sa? 0.124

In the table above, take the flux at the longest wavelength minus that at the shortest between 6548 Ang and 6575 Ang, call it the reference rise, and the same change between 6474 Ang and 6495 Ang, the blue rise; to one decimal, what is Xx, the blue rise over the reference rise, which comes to -11.7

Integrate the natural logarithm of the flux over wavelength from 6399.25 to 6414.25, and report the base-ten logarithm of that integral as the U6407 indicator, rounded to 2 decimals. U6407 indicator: 1.49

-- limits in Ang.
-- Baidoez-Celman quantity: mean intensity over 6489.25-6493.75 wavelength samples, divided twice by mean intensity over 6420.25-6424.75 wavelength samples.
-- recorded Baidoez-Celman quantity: 0.133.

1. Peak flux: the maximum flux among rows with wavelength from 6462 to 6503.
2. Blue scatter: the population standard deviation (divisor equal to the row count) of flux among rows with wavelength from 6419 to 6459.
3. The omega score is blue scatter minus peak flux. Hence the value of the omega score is -8.30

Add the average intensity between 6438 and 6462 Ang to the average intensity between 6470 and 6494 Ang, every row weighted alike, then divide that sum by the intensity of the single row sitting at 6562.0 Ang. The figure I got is 3.1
